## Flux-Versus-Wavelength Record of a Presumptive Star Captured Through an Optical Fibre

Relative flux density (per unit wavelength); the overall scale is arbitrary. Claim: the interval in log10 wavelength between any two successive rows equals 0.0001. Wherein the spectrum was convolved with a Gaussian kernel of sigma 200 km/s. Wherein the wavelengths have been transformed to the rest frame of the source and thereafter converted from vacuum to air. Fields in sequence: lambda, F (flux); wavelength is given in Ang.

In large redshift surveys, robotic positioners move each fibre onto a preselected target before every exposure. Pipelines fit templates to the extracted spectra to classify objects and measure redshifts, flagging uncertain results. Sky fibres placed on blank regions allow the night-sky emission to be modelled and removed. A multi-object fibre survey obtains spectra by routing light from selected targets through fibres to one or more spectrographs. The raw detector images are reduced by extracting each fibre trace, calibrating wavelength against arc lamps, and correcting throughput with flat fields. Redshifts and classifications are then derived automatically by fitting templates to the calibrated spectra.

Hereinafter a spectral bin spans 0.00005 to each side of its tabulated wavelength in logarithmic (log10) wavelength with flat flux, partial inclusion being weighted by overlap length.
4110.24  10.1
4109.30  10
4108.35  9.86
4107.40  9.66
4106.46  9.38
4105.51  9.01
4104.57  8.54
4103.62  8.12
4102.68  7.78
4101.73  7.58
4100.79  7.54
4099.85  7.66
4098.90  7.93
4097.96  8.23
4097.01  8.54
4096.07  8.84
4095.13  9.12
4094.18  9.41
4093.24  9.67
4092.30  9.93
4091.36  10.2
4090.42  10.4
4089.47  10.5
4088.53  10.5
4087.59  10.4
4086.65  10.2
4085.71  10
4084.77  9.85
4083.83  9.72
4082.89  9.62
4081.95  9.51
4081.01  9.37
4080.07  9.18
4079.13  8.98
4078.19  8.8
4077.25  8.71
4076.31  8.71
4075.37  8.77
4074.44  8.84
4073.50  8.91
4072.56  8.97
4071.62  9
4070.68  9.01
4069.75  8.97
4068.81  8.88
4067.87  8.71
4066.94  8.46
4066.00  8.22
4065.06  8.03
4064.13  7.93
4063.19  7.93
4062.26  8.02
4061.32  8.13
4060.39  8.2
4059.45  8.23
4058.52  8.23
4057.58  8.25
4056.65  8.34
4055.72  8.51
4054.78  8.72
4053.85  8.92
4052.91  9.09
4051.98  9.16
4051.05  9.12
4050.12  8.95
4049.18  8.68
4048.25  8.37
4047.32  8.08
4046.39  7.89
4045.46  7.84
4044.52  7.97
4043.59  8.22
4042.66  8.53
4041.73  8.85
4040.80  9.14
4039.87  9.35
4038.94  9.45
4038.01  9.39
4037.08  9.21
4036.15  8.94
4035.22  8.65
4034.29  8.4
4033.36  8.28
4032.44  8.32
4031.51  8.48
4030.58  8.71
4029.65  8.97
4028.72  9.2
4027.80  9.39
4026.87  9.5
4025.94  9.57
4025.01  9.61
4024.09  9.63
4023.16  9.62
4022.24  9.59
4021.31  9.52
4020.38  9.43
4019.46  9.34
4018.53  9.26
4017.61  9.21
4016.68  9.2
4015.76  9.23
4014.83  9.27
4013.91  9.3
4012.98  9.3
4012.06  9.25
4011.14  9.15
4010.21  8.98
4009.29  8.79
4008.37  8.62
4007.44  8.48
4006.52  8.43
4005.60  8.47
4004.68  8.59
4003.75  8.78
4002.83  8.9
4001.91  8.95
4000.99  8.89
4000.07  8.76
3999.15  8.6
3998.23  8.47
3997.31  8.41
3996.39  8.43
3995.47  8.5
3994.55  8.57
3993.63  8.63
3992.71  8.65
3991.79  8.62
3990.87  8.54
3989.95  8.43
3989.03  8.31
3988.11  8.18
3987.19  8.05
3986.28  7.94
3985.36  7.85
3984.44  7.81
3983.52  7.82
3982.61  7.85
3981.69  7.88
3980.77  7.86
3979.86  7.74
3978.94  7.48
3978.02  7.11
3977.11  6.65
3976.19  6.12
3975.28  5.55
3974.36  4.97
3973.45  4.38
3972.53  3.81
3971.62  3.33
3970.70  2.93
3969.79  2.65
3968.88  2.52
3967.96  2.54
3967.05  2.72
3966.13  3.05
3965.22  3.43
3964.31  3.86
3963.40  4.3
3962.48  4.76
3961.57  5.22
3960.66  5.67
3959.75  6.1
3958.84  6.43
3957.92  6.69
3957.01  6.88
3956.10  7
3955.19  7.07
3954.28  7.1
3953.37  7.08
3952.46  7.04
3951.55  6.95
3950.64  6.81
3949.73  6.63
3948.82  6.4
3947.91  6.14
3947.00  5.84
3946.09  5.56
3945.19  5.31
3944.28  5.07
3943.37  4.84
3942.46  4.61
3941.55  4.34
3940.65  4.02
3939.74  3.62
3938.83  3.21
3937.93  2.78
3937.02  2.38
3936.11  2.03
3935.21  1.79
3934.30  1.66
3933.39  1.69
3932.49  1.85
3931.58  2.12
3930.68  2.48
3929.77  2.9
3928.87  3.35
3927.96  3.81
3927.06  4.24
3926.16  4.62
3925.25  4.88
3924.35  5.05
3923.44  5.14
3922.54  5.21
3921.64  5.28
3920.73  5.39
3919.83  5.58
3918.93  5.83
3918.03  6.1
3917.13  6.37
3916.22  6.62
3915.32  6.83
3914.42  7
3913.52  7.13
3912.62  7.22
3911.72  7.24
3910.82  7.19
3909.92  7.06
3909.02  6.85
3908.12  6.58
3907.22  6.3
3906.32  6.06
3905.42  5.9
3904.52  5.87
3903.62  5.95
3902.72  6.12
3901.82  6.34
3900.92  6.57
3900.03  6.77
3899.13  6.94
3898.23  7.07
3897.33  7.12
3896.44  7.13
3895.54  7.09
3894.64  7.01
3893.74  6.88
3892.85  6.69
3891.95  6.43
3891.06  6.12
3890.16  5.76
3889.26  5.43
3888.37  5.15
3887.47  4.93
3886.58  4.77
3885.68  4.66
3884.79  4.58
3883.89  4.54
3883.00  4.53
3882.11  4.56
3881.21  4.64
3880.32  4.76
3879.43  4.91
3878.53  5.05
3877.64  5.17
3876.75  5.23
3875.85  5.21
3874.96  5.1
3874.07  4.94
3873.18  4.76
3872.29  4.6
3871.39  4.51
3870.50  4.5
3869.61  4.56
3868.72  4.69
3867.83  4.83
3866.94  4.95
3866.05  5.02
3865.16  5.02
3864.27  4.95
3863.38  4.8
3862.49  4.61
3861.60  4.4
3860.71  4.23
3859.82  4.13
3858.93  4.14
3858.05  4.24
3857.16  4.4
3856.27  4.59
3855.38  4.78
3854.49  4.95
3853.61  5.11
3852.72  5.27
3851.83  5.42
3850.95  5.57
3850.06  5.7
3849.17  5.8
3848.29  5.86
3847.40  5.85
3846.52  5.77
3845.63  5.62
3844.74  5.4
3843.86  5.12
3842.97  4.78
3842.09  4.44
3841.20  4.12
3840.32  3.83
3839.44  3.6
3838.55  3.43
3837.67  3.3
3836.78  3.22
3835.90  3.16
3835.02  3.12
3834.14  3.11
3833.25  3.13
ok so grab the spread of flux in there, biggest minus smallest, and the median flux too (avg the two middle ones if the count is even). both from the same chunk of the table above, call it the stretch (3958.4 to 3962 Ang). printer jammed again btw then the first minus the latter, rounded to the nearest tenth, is -4.7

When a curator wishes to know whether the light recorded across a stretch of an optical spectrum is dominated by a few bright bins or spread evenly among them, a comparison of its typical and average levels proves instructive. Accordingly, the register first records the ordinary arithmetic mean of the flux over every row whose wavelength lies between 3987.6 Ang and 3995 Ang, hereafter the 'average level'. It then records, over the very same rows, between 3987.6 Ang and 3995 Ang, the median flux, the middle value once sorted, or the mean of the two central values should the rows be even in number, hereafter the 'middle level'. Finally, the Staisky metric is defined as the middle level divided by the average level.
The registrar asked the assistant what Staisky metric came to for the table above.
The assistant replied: 1.01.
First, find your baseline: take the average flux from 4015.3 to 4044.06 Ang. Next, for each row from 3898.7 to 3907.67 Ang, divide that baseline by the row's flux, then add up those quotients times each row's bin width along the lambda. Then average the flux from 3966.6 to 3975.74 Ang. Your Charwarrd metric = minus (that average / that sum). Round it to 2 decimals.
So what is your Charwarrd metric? -0.27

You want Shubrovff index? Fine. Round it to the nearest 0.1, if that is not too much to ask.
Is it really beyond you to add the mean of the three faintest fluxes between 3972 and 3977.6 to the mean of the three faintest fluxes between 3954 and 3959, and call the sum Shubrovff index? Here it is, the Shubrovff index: 11.1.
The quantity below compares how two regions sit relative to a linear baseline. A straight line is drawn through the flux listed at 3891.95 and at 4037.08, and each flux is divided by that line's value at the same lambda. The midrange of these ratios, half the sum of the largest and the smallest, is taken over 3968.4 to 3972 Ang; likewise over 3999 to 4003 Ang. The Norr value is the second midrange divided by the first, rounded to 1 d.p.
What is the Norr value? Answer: 2.8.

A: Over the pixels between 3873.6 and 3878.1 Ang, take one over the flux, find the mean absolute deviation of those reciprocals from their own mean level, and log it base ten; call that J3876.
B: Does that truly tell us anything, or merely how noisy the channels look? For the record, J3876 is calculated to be -2.5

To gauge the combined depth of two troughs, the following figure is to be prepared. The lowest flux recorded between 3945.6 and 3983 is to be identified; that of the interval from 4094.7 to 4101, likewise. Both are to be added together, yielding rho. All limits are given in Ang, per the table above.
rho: 10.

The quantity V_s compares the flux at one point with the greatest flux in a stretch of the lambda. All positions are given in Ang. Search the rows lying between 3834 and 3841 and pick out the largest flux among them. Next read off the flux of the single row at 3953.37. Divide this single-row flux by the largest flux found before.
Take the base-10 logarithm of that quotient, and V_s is 0.27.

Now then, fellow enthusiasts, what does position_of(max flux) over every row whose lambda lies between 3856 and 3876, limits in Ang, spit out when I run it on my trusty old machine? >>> 3875.85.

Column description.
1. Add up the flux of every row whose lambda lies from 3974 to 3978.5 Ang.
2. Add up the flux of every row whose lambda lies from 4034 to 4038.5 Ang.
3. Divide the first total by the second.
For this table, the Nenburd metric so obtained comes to 0.68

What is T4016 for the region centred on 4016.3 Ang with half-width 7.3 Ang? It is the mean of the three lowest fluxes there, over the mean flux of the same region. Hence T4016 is 0.97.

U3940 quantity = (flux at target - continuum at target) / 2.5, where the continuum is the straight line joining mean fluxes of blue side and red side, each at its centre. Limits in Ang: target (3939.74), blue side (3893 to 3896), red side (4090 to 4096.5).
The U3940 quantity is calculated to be -1.6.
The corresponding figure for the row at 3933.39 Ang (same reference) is -2.3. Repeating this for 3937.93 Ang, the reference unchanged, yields -1.9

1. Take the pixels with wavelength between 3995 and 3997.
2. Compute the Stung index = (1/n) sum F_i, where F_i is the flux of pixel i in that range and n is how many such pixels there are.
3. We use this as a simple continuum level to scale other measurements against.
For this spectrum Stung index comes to 8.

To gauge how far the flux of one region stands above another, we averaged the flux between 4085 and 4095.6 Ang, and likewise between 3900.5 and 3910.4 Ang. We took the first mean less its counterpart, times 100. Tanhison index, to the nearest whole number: 370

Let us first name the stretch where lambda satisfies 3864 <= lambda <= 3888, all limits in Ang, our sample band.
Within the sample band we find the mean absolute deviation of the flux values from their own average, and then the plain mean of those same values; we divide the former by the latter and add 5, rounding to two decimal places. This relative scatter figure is 5.04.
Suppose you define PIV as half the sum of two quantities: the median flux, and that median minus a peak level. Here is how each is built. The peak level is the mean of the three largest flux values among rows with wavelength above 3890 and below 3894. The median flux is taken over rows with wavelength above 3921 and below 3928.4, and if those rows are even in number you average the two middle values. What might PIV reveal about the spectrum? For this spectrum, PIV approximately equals 1.6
